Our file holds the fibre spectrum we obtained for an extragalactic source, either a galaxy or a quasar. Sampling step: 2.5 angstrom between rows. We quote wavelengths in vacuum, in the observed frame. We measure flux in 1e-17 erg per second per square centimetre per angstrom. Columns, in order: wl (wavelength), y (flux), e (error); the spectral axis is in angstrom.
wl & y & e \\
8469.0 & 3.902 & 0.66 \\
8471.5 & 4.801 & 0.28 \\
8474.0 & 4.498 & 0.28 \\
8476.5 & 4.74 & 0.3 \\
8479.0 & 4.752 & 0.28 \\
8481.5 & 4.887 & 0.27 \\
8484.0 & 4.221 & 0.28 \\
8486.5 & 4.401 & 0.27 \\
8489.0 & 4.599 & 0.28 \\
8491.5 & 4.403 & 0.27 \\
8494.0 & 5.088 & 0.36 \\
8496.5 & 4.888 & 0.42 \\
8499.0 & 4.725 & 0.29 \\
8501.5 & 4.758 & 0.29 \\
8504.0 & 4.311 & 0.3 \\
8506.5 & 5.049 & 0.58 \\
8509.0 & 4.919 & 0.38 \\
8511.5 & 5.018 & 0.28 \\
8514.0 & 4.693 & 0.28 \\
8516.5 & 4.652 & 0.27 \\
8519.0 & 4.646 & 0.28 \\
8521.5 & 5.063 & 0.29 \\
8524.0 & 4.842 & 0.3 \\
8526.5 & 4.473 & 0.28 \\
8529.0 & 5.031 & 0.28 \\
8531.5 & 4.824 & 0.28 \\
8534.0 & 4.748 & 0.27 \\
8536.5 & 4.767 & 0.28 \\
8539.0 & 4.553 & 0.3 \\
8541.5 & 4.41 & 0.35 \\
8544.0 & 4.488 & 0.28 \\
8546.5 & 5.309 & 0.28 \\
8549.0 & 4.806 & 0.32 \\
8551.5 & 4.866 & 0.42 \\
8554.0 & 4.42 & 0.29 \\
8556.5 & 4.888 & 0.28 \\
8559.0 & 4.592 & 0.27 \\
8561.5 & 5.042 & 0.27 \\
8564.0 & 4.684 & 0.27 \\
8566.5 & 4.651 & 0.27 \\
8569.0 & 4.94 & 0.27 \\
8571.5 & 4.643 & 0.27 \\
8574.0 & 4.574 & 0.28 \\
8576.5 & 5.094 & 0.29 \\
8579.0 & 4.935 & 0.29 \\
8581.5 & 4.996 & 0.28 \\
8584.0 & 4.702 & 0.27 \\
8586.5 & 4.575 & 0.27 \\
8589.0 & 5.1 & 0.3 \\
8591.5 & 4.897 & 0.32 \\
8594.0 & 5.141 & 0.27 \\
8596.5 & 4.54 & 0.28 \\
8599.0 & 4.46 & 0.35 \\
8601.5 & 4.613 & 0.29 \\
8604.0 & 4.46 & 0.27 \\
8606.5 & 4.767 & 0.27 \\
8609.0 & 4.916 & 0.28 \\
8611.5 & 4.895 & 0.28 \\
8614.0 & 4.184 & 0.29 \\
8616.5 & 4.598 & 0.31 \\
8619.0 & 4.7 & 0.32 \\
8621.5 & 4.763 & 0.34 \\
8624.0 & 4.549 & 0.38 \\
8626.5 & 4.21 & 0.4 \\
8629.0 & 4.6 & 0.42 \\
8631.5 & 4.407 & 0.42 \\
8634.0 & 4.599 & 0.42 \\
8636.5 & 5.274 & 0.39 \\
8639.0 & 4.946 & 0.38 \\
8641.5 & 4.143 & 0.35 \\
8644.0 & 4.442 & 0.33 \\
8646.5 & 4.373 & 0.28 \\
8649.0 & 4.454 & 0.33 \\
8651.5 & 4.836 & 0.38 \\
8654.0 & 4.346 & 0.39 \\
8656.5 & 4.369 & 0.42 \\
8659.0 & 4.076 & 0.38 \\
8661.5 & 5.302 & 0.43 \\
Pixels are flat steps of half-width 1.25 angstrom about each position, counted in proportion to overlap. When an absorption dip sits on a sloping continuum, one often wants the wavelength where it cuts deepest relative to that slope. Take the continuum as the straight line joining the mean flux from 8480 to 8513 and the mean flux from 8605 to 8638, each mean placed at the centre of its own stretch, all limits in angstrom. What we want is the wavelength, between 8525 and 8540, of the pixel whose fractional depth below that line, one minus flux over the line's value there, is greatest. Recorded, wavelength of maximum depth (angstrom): 8526.5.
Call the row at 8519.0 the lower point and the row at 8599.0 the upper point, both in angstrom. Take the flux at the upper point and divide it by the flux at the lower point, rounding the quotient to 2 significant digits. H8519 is 0.96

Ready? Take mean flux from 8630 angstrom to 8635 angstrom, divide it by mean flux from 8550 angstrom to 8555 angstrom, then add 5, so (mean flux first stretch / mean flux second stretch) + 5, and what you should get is 5.97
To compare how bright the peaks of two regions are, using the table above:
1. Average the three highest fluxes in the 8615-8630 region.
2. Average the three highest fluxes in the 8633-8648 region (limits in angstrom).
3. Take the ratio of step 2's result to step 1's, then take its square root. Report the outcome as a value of 1.03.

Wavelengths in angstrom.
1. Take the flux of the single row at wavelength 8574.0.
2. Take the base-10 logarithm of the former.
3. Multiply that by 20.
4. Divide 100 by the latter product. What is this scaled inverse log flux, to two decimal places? 7.57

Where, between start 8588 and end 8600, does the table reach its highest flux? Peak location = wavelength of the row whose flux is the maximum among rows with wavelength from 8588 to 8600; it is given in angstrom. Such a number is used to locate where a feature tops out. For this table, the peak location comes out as 8594.0 angstrom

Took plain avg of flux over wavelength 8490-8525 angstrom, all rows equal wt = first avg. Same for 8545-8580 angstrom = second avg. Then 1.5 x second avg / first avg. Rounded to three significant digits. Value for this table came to 1.51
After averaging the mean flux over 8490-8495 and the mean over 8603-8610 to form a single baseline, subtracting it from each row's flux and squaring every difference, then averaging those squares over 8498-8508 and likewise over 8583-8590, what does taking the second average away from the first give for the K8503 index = 0.016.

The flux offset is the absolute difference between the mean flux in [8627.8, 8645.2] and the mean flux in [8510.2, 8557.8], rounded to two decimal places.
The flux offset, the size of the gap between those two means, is 0.13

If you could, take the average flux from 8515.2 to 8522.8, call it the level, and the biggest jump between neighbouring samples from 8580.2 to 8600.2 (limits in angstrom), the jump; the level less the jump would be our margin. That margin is 4.19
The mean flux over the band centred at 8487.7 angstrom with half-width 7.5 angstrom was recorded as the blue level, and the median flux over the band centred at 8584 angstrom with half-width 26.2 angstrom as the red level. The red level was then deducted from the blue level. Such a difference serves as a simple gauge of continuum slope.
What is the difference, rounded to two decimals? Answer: -0.10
